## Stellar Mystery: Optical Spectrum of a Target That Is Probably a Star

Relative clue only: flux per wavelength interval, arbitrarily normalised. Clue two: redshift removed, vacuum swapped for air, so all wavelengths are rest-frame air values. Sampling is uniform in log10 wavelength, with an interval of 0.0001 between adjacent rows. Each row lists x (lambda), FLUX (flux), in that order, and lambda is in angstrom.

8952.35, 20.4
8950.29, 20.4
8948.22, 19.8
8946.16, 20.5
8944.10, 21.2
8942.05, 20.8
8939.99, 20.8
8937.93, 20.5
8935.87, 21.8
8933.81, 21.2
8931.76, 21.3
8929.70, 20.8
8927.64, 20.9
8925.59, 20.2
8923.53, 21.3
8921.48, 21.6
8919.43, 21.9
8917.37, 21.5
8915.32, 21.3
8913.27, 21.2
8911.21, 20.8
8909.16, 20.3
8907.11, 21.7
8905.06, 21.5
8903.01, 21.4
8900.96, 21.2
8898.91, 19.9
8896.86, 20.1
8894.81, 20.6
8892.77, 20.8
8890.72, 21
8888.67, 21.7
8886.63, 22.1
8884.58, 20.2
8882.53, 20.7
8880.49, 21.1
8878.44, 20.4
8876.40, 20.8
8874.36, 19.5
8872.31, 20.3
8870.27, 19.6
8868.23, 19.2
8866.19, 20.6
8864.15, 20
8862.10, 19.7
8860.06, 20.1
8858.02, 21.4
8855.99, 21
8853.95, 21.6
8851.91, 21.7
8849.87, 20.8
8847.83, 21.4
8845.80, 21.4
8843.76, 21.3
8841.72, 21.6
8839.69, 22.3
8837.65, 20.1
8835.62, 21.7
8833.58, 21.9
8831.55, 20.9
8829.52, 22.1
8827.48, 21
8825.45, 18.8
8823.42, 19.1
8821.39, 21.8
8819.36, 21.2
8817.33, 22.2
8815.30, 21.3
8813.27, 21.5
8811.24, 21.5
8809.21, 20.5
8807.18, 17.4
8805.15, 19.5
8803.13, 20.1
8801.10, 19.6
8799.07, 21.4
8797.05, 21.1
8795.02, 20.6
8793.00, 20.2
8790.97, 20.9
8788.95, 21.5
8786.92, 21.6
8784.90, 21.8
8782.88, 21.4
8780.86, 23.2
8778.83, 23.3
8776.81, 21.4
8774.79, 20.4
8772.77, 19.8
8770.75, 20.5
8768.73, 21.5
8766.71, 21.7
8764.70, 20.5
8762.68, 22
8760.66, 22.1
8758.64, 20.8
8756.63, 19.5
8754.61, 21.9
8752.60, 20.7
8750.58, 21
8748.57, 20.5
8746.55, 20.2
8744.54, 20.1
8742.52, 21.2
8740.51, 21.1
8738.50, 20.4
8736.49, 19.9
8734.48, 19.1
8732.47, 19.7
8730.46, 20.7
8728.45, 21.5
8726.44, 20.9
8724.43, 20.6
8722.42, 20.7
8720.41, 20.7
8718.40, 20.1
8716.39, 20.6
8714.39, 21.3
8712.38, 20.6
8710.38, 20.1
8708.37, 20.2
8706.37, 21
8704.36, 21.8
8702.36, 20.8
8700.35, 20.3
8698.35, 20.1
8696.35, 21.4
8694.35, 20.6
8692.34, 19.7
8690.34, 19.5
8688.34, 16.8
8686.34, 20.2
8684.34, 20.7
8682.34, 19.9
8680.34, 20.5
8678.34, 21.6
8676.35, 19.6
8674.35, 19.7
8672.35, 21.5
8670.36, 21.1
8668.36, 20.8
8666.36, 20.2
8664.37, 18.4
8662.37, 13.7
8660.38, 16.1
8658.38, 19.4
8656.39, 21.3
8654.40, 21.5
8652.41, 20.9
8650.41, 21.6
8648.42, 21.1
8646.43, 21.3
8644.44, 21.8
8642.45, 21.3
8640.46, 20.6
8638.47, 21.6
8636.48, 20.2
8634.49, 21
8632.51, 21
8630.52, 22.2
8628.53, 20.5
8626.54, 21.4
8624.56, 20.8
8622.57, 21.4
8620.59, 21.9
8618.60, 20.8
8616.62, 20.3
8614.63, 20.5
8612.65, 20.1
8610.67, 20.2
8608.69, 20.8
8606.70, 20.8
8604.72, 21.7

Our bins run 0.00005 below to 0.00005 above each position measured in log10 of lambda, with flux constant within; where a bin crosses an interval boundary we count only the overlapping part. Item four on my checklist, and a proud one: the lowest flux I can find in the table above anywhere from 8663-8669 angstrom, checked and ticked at 18.4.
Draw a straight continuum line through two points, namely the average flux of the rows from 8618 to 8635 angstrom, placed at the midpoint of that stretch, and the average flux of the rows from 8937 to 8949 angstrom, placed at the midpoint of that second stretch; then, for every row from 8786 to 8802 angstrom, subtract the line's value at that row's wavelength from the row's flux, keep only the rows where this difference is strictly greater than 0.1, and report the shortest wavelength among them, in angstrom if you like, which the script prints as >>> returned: 8786.92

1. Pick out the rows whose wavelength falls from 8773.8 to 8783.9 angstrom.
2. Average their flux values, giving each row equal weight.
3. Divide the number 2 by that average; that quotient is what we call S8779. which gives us 0.0912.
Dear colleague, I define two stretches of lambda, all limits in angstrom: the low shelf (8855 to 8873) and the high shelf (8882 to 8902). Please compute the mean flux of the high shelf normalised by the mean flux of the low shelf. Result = 1.03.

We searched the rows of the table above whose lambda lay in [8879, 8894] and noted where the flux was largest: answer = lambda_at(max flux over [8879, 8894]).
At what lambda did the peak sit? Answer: 8886.63 angstrom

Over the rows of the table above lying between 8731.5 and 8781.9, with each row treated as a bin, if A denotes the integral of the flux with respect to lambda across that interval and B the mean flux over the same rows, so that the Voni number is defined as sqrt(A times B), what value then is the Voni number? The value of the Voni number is 148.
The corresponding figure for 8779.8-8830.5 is 148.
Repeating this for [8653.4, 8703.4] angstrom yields 140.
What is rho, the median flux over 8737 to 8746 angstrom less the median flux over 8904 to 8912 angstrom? -0.4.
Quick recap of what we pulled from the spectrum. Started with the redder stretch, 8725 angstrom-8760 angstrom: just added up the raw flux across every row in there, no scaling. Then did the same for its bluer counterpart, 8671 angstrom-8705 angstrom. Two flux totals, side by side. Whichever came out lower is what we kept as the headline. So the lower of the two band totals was 345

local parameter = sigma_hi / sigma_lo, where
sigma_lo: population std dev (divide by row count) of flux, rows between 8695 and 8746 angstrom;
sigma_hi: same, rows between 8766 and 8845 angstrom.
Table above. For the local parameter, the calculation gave 1.9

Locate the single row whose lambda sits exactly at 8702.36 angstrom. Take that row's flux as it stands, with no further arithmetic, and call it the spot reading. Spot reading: 20.8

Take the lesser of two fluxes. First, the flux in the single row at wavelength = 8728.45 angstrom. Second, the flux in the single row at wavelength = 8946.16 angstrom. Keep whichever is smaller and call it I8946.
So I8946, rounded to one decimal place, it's 20.5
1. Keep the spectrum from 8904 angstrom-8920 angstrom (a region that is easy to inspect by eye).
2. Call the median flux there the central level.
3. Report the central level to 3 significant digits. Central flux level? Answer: 21.4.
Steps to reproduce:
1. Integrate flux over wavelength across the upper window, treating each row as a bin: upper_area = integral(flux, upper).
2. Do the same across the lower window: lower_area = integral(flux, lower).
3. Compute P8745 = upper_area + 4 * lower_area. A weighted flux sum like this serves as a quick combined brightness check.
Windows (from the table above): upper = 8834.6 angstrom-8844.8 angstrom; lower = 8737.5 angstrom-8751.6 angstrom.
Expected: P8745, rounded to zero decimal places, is 1382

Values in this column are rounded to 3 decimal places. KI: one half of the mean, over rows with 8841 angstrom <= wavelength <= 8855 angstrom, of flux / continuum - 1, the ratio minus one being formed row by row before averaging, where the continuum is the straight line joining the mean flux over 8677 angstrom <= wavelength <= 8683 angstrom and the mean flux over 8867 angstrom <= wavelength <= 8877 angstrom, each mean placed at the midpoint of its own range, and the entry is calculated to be 0.036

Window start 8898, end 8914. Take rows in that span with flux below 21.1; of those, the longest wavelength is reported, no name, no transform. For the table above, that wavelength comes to 8911.21 angstrom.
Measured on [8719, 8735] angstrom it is 8734.48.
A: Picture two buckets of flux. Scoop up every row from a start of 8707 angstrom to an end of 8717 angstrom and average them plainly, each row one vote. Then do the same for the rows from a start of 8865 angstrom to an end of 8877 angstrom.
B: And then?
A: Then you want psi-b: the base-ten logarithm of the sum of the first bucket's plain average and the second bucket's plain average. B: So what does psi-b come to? 1.61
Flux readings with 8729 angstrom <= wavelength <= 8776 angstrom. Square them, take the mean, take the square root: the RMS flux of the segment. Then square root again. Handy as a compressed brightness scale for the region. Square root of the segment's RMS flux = 4.55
